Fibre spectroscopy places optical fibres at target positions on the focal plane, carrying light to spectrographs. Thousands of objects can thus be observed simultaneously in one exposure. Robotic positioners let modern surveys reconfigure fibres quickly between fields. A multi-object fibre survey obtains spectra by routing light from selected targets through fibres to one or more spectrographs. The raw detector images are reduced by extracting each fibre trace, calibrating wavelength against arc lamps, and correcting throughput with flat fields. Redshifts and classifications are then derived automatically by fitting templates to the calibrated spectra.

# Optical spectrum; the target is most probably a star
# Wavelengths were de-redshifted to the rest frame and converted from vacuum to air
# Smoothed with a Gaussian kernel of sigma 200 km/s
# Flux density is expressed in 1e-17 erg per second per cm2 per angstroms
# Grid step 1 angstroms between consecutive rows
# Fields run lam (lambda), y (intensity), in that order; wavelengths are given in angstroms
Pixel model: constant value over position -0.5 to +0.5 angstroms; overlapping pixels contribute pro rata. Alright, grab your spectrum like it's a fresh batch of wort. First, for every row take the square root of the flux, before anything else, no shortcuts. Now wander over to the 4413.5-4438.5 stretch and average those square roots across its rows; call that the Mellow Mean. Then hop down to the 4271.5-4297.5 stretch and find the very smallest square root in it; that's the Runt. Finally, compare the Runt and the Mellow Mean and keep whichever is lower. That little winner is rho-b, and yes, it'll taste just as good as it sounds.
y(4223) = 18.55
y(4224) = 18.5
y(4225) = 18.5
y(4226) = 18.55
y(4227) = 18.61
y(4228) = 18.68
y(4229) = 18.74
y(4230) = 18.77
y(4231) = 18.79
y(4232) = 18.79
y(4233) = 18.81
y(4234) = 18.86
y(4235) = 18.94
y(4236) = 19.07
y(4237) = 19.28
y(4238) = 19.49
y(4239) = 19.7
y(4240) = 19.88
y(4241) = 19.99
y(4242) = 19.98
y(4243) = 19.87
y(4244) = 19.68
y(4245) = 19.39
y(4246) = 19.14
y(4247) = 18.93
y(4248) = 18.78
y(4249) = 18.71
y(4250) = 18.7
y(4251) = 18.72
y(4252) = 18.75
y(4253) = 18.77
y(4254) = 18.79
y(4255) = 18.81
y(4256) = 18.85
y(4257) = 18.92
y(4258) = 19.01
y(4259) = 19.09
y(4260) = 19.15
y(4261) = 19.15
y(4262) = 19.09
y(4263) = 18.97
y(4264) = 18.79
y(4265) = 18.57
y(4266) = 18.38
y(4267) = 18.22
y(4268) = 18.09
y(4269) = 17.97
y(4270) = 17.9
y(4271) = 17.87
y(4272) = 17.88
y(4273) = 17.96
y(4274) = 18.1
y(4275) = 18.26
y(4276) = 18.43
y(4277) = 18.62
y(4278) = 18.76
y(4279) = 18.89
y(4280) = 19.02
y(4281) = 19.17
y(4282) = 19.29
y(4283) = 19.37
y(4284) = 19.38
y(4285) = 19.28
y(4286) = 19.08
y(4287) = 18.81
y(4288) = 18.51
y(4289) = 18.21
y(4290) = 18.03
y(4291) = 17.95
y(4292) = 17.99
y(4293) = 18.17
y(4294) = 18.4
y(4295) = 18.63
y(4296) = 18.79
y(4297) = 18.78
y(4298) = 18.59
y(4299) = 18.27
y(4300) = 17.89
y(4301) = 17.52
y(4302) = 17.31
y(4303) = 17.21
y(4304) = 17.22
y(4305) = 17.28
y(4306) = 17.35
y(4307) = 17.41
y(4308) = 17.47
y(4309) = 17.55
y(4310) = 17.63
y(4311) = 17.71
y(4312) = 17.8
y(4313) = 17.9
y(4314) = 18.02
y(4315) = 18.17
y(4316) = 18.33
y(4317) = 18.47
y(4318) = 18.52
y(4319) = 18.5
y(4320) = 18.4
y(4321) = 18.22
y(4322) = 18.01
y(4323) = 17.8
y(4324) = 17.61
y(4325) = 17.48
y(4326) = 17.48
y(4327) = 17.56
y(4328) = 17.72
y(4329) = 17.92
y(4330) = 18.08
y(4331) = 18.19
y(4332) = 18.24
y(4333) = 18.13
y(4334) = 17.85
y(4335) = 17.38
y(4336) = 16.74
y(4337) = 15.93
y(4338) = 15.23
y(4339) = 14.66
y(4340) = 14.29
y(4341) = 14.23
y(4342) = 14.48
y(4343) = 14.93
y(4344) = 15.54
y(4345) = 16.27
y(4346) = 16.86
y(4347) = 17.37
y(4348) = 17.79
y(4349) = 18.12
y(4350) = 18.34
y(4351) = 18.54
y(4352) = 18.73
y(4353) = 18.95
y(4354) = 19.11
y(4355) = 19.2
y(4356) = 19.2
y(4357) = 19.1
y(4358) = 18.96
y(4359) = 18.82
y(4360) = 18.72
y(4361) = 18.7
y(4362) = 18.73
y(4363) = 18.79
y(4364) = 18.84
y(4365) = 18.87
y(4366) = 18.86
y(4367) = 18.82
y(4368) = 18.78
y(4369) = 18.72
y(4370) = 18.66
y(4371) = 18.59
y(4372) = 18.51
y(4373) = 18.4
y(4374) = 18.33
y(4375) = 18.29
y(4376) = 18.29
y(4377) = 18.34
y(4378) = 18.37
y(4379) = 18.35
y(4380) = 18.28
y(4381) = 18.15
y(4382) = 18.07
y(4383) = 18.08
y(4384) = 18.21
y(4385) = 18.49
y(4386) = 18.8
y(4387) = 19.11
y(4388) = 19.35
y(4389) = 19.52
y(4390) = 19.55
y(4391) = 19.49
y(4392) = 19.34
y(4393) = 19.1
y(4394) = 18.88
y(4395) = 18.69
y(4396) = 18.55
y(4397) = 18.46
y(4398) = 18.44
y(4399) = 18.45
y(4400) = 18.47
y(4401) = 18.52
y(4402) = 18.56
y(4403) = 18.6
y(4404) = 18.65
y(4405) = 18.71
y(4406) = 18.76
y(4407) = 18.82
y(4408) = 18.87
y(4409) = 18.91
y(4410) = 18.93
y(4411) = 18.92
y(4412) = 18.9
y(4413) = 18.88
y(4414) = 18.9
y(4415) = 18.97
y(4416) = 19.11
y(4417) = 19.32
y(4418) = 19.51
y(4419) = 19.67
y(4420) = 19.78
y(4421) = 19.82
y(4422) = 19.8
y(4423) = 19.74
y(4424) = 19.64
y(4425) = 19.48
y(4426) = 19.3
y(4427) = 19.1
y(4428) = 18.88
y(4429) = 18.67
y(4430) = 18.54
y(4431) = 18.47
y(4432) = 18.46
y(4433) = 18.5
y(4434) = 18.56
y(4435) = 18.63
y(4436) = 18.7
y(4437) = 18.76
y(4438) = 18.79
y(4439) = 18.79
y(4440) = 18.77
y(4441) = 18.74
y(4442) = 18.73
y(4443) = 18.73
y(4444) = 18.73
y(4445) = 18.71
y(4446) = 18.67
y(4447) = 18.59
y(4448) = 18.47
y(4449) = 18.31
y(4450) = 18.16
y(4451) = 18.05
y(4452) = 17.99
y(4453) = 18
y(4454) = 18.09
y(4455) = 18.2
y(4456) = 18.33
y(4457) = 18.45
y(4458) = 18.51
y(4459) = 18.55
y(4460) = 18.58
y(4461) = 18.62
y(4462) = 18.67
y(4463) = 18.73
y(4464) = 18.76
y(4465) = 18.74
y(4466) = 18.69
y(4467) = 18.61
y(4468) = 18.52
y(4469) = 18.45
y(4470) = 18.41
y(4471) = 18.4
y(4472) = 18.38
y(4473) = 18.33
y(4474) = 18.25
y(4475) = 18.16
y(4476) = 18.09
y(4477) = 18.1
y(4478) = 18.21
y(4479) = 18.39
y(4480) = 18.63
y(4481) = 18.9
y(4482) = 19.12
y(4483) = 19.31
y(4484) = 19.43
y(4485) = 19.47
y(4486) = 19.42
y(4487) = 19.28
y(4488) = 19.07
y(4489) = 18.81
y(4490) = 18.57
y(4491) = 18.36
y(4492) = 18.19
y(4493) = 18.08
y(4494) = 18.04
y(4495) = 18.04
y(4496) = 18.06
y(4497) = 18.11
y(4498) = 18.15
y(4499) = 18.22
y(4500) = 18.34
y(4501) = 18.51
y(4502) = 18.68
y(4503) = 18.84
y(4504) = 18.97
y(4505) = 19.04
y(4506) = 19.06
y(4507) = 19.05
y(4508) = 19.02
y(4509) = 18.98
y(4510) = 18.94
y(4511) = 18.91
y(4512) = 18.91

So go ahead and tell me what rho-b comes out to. 4.23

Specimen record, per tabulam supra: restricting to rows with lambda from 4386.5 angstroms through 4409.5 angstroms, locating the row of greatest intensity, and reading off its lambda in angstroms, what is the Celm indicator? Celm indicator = 4390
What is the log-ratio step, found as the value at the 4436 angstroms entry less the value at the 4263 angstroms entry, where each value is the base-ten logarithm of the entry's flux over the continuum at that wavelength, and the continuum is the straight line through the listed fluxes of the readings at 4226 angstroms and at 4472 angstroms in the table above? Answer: 0.00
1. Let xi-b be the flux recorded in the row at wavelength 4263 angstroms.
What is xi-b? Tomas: 18.97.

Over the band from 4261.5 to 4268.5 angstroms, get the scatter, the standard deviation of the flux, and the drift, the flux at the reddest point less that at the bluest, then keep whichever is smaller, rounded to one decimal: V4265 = -1.0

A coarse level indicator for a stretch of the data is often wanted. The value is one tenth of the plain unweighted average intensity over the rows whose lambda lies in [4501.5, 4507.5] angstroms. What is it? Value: 1.89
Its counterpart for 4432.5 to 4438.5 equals 1.87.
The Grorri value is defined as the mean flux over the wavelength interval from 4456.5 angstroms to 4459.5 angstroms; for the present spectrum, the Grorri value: 18.5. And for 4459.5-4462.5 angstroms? 18.6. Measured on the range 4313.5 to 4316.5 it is 18.2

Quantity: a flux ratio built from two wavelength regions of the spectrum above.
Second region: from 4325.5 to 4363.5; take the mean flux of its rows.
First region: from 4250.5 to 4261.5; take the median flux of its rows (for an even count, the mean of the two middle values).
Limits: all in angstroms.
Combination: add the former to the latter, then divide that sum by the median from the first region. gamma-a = 1.93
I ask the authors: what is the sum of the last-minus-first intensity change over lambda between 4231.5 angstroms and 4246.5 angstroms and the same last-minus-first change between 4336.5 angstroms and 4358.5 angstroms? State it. 3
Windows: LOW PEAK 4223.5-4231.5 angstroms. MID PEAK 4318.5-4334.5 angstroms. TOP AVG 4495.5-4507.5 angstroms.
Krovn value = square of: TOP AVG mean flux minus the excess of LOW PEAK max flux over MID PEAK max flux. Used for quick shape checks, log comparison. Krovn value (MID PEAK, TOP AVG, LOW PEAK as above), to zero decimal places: 335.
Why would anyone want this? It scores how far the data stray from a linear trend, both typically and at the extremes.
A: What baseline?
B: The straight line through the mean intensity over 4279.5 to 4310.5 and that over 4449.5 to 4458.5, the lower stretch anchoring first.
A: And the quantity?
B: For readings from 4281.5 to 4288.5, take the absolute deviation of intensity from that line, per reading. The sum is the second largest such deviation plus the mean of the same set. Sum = 2.0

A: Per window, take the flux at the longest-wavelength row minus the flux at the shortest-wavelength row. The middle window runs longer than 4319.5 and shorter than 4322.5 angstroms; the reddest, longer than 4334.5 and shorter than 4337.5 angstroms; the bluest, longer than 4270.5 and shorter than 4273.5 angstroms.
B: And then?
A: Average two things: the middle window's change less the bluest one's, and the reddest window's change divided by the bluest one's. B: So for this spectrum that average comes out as -8.3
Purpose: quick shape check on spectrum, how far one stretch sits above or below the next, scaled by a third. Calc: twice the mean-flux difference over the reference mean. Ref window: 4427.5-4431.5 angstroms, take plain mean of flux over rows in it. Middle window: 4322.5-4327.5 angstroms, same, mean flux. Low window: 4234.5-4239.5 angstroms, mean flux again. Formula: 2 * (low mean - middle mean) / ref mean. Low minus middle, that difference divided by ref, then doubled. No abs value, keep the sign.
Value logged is 0.18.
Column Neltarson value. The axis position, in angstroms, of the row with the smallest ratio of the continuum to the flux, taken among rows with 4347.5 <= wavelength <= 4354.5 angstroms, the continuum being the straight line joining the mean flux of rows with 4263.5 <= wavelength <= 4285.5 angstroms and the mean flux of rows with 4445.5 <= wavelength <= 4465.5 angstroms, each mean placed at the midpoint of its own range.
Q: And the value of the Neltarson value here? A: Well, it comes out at 4354 angstroms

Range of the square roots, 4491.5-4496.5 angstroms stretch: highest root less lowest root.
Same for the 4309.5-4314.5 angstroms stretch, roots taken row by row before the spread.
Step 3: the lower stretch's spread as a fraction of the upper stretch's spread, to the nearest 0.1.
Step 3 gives 2.6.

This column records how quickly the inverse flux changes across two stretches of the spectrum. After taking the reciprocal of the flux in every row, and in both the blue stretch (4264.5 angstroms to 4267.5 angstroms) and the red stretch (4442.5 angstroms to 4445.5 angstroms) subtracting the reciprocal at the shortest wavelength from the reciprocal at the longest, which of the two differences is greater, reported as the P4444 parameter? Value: 0.0010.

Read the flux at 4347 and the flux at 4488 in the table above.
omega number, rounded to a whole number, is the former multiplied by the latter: 331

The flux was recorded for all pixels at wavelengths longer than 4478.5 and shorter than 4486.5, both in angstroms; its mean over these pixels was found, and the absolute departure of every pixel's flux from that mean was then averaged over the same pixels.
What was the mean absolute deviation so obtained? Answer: 0.33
